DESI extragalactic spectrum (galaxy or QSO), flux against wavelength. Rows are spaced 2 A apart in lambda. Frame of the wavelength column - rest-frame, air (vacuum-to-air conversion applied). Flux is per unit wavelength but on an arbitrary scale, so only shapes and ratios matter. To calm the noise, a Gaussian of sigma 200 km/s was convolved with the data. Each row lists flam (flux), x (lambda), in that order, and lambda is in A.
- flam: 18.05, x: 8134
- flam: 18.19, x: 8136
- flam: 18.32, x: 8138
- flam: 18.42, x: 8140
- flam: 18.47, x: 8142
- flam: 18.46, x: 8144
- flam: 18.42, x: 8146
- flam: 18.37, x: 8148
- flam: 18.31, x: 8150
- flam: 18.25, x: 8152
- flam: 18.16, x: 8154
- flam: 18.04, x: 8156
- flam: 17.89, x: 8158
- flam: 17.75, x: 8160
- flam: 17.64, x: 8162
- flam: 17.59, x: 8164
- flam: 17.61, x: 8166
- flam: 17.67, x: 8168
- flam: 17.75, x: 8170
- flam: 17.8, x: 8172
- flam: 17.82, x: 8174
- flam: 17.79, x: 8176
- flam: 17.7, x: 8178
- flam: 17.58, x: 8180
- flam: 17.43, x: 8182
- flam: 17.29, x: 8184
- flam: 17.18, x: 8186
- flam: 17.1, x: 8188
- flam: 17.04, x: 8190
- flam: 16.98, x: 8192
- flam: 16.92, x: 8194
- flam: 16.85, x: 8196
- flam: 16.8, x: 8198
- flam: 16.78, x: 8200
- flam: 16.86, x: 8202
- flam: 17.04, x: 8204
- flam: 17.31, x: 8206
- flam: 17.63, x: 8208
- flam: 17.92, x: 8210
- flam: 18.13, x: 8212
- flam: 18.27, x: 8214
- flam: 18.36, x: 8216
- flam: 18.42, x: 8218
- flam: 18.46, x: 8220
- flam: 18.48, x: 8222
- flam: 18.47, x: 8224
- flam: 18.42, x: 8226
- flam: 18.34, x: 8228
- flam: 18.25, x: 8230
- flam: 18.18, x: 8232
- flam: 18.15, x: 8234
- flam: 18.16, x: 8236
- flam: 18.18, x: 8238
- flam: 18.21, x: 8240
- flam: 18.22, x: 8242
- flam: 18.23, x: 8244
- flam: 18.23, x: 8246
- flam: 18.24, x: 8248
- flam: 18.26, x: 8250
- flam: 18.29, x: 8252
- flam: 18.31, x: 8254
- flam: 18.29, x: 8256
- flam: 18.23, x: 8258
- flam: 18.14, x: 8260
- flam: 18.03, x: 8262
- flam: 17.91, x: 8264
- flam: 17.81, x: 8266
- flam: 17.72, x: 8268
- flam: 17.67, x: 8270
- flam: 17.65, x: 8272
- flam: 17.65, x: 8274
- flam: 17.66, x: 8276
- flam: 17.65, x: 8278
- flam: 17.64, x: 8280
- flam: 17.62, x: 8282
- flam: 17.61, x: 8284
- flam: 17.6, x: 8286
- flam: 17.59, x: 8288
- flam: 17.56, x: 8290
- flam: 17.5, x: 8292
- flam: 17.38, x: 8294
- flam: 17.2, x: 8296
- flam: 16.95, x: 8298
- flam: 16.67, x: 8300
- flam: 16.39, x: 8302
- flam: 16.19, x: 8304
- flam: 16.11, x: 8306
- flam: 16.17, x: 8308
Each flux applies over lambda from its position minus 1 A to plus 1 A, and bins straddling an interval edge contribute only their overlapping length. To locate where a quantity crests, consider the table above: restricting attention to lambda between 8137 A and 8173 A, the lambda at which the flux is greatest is 8142 A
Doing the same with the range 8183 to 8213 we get 8212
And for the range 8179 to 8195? 8180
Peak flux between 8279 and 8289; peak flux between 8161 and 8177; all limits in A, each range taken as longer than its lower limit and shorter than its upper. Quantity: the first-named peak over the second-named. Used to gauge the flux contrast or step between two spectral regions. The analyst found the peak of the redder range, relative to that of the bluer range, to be 0.99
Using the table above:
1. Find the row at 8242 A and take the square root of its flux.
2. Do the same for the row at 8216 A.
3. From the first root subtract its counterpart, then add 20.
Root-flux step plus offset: 20.0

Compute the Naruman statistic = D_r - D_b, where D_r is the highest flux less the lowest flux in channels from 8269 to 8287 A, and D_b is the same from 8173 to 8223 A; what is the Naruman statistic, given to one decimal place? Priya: -1.6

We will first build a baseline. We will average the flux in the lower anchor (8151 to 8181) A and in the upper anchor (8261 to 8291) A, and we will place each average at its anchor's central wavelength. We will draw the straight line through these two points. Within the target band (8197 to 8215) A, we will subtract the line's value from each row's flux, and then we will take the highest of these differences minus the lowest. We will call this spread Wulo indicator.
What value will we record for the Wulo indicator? 1.5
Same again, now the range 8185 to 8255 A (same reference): 1.7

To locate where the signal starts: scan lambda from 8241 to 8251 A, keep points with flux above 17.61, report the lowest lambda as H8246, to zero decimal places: 8242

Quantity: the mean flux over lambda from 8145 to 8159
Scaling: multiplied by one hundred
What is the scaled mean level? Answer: 1821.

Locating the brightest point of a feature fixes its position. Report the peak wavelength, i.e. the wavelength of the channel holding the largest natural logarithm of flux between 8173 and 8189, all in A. 8174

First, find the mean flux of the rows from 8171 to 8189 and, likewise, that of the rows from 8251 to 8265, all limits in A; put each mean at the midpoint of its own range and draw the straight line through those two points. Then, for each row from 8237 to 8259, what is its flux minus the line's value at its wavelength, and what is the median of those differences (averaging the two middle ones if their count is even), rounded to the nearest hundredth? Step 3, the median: 0.17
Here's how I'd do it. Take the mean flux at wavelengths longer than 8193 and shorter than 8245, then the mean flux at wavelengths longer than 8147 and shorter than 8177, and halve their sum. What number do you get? 17.9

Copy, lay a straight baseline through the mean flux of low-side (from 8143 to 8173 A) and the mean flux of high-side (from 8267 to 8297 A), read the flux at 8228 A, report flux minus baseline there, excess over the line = 0.6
